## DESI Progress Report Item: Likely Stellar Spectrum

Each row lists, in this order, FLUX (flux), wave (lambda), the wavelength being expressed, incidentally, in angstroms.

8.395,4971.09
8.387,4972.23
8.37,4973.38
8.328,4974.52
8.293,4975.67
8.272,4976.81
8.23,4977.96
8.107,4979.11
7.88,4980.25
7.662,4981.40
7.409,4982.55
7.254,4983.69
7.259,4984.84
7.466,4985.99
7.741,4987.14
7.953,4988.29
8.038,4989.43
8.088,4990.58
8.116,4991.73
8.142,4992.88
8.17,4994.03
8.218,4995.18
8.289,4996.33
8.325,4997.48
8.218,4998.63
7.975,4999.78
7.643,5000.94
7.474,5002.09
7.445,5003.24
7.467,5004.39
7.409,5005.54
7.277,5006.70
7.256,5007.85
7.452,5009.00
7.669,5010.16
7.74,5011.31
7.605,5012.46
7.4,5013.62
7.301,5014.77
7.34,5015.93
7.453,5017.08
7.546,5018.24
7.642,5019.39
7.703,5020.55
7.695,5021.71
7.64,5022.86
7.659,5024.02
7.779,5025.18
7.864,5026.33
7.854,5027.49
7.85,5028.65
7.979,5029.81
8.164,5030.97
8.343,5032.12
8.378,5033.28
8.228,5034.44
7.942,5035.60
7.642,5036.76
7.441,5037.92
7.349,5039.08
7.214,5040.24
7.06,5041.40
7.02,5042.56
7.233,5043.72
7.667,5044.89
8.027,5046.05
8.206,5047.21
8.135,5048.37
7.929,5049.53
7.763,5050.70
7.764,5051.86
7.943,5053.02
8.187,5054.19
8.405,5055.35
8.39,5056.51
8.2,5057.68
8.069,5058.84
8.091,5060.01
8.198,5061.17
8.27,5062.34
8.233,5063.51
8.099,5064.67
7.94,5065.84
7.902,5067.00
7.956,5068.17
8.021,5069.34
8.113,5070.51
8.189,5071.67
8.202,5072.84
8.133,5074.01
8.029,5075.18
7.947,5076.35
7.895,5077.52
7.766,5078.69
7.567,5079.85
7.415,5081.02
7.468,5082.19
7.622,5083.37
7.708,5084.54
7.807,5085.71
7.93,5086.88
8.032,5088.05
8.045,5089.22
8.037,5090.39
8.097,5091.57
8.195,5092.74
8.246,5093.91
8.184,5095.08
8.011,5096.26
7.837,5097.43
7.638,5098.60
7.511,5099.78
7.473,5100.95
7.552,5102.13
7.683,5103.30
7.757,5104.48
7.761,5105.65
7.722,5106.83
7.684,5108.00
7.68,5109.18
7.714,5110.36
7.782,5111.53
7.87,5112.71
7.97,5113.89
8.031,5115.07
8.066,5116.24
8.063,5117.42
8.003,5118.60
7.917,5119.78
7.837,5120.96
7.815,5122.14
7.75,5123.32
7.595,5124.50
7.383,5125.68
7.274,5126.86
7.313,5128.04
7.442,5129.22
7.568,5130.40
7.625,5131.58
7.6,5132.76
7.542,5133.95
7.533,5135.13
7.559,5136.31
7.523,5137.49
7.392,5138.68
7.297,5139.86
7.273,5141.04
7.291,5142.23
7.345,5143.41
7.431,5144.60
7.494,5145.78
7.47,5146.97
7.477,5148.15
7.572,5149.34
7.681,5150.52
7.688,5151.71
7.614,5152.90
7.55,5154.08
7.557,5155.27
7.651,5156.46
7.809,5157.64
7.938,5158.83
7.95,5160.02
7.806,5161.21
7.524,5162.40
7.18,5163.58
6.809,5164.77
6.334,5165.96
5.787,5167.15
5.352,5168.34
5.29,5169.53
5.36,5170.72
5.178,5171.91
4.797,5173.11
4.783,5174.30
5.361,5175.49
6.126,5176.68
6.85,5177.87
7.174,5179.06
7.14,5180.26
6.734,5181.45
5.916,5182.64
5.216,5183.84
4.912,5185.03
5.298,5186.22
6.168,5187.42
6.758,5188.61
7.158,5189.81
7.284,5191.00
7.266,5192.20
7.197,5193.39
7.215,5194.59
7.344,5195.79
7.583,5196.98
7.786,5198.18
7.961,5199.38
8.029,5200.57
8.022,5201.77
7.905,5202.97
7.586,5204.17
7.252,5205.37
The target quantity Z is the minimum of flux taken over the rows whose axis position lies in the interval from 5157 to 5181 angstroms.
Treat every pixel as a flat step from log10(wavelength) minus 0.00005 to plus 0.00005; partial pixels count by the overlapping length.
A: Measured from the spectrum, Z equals 4.783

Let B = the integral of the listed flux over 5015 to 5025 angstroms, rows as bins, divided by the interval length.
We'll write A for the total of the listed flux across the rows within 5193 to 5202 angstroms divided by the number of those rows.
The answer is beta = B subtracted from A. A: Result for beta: 0.1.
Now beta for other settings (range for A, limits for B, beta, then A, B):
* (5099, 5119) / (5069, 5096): -0.2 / 7.78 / 7.94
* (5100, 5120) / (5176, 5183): 1.1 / 7.81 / 6.67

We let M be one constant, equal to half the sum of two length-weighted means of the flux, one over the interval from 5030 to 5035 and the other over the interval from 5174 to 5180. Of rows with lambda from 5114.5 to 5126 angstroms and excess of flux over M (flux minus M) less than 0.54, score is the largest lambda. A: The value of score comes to 5125.68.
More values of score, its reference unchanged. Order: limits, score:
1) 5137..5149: 5148.15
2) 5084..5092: 5084.54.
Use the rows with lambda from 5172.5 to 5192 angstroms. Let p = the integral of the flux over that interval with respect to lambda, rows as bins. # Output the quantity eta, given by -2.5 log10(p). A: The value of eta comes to -5.19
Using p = 119.5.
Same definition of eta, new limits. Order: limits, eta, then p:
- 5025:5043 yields -5.36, 139.8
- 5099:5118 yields -5.42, 147.6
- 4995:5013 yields -5.36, 138.7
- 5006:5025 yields -5.39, 143.0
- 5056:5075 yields -5.47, 154.3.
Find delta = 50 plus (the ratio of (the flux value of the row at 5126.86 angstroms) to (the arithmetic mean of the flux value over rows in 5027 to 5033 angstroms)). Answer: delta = 50.90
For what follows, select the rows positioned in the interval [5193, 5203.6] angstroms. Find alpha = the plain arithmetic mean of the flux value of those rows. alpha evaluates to 7.67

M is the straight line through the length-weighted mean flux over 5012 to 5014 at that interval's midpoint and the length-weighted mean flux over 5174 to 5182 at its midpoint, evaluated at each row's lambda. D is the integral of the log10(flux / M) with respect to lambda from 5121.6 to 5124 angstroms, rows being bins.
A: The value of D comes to 0.15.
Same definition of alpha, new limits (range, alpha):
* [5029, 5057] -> 7.85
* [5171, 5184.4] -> 5.93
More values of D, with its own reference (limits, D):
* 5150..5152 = 0.14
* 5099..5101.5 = 0.09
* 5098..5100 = 0.08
